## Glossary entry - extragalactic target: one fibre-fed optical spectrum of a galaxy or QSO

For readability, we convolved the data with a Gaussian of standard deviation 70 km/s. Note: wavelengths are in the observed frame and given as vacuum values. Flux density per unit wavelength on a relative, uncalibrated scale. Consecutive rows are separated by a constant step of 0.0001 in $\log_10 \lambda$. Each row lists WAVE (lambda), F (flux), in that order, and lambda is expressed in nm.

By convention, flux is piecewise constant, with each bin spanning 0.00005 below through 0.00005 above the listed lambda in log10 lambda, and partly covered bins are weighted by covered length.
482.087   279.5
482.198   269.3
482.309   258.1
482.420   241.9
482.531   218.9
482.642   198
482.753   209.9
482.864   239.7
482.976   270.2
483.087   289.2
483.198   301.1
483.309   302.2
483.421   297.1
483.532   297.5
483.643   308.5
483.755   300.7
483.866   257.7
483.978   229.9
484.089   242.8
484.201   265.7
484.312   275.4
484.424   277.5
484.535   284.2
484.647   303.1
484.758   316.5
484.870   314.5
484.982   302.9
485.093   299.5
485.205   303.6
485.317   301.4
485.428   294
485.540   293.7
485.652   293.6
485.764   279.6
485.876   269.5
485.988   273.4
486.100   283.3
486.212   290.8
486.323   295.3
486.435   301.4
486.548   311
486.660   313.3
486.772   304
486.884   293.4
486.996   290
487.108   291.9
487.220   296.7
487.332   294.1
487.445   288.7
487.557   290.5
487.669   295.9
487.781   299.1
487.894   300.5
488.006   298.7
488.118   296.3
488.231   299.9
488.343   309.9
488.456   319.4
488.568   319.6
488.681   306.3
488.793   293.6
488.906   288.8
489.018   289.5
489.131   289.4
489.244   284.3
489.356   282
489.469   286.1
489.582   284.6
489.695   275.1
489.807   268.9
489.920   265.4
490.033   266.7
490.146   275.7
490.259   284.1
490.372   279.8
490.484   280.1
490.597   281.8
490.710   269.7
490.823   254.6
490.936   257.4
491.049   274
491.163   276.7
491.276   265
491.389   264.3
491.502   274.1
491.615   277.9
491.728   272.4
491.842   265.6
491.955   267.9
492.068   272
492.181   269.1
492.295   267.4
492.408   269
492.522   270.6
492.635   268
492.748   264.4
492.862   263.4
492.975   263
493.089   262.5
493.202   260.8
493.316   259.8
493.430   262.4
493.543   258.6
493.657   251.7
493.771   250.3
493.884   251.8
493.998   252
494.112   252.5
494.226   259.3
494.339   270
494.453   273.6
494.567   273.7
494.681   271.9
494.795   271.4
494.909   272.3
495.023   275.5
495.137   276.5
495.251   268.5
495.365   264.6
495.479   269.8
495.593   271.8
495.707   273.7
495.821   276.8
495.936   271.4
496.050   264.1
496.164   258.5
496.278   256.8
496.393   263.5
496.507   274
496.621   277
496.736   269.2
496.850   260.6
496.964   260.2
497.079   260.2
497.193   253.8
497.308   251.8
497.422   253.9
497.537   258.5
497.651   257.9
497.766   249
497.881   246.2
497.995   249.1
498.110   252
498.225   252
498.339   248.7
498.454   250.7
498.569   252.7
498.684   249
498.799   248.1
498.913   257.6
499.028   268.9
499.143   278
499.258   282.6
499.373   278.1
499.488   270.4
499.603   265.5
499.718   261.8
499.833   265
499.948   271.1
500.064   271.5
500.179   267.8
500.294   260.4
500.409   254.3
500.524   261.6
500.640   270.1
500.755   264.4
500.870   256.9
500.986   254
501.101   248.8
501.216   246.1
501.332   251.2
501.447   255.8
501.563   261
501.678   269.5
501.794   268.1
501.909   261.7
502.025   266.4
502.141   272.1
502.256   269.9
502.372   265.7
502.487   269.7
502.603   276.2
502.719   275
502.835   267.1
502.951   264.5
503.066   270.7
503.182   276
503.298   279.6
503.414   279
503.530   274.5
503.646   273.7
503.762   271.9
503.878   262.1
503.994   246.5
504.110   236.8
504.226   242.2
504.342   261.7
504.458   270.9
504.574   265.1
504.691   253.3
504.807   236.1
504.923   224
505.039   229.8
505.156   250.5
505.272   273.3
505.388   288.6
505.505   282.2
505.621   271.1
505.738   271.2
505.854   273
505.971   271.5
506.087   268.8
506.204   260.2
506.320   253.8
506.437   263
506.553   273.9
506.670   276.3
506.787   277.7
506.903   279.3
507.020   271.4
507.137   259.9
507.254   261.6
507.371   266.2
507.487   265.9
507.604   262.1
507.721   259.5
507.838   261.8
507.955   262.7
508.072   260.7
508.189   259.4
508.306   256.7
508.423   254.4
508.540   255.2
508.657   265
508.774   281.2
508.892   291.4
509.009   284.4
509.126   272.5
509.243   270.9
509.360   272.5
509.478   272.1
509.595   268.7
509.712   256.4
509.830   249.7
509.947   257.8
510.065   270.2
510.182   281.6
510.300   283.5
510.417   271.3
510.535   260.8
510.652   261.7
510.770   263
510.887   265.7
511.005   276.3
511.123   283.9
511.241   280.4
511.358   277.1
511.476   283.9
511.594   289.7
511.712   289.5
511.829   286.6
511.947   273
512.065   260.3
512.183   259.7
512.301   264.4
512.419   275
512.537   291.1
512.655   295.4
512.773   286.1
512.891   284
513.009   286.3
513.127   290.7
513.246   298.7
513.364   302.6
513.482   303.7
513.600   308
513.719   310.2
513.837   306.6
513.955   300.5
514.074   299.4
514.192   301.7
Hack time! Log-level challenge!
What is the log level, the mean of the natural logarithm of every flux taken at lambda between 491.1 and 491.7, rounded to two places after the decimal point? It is 5.60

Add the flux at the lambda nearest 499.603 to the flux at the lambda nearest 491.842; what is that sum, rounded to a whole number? 531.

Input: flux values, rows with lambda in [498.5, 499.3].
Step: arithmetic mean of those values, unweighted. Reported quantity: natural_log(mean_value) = 5.57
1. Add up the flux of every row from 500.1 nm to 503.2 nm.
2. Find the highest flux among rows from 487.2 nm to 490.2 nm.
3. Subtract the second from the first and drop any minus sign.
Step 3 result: 6805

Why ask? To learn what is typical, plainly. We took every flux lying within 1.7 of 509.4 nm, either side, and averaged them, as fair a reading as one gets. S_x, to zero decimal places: 267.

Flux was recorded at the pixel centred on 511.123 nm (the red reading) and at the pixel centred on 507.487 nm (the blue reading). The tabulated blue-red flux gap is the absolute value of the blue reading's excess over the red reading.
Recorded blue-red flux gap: 18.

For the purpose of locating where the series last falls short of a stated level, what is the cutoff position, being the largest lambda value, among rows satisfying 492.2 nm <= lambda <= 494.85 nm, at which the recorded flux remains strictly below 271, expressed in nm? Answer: 494.339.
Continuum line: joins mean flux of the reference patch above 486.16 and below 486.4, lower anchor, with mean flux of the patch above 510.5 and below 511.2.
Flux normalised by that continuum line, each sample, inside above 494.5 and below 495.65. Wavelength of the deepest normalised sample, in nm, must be 495.365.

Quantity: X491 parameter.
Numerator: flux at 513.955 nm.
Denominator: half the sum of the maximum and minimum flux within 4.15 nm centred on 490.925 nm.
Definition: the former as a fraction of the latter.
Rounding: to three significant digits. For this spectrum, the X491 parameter 1.10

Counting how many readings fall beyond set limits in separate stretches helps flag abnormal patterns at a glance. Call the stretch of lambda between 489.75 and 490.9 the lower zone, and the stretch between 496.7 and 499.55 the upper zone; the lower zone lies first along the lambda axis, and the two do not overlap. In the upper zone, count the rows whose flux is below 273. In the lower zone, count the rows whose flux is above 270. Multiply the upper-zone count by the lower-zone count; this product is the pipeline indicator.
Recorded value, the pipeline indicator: 110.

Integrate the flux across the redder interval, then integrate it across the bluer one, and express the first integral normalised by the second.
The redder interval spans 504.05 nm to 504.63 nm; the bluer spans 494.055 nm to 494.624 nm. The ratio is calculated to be 0.98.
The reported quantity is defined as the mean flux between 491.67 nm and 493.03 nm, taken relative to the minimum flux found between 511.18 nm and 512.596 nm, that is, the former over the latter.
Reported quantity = 1.03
